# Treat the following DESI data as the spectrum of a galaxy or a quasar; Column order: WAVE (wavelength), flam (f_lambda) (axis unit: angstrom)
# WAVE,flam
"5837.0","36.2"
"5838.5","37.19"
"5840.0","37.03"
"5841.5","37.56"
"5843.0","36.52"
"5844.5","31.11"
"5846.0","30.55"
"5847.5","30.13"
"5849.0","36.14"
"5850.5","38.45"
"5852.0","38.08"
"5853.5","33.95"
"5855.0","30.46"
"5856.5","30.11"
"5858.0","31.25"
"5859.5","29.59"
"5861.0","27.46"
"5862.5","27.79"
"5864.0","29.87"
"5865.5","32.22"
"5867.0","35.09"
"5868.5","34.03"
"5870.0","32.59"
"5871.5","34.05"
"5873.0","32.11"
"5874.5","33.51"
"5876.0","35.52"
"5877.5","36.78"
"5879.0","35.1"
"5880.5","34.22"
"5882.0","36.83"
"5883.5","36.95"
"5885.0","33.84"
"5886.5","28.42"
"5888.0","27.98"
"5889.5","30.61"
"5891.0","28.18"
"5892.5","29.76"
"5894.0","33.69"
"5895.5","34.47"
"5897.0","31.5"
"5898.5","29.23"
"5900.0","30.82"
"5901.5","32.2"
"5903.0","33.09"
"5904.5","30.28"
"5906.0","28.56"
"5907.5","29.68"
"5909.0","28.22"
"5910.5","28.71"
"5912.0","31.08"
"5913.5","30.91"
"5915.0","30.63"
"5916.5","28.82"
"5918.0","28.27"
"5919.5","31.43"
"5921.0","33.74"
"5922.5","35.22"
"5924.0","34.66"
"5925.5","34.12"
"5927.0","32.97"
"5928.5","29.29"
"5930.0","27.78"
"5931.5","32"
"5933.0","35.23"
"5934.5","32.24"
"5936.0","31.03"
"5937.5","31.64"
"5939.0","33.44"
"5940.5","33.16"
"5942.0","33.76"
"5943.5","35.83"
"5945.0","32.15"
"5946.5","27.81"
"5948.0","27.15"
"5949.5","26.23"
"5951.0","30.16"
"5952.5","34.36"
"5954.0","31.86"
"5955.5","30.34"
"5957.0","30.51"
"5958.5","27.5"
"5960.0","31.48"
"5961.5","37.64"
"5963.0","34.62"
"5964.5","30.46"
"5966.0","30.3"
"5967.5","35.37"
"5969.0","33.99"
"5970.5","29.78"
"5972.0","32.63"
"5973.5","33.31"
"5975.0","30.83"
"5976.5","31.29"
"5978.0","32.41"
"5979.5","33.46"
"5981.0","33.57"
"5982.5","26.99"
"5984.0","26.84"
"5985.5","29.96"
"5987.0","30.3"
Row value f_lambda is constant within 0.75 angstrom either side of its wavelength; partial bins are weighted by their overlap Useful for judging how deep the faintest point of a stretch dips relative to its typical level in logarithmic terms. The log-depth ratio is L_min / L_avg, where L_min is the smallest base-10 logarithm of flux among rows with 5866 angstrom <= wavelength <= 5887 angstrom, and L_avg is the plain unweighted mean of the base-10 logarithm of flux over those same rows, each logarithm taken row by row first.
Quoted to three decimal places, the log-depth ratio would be 0.948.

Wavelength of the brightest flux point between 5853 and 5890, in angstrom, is 5883.5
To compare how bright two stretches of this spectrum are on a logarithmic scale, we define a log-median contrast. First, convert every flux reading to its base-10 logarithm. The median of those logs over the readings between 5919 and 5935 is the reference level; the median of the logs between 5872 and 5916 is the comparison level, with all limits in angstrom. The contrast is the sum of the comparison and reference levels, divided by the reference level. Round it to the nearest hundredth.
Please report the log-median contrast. 1.98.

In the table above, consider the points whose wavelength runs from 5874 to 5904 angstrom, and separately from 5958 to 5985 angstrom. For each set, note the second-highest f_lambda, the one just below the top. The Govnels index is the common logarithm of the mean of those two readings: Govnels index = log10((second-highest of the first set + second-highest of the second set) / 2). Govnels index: 1.56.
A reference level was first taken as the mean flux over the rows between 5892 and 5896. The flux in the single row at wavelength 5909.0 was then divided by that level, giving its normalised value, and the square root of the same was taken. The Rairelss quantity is 0.93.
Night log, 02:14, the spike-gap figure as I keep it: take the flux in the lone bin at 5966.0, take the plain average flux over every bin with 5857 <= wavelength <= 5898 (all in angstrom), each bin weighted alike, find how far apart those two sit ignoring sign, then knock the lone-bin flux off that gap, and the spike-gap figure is -28.3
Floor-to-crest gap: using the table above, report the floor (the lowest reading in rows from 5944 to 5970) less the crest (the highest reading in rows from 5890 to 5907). -8.2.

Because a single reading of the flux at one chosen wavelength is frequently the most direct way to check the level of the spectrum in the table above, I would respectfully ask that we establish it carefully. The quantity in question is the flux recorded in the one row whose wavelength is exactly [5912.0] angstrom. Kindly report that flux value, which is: 31.08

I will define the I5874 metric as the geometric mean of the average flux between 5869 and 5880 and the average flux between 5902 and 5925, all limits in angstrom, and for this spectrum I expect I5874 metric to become 32.5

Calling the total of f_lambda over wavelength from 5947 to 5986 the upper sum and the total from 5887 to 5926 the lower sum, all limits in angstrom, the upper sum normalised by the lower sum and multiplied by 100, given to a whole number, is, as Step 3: 101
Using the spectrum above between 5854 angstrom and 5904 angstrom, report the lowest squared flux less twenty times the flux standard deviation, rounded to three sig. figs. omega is 699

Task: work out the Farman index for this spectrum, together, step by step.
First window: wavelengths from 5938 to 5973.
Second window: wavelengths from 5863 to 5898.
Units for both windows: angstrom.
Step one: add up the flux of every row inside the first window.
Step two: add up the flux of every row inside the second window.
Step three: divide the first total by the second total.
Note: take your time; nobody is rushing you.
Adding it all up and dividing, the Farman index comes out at 0.965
